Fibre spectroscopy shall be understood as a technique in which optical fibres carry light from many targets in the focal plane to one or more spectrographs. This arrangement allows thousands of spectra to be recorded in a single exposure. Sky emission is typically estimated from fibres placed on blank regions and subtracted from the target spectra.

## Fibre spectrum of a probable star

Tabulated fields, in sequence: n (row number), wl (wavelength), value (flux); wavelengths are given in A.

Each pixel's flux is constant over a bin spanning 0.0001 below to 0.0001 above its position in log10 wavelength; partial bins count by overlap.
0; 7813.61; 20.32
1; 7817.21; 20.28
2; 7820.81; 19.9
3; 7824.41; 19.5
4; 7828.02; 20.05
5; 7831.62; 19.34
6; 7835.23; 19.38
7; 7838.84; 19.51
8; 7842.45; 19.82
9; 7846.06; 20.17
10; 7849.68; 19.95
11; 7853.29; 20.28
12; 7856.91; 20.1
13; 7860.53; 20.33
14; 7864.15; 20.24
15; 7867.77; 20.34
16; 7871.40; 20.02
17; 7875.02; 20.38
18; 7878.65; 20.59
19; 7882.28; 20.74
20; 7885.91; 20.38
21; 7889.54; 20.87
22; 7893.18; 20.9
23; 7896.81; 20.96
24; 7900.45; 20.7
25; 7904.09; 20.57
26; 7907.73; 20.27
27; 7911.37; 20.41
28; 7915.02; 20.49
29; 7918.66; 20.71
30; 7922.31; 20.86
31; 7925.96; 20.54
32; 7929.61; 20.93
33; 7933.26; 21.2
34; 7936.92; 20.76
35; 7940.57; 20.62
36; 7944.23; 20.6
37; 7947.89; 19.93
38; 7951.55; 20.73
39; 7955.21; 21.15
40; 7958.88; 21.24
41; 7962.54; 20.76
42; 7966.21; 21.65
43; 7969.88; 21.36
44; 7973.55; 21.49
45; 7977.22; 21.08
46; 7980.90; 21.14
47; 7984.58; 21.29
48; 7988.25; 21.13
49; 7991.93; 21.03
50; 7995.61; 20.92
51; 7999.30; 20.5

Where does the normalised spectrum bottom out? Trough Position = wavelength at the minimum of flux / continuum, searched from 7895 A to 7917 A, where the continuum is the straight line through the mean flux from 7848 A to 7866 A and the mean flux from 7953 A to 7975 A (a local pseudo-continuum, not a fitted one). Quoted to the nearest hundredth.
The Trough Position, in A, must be 7907.73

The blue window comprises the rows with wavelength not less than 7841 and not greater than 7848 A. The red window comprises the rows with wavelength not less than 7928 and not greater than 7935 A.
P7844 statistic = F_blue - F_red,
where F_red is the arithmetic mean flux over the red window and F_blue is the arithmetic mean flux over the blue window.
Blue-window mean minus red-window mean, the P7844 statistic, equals -1.1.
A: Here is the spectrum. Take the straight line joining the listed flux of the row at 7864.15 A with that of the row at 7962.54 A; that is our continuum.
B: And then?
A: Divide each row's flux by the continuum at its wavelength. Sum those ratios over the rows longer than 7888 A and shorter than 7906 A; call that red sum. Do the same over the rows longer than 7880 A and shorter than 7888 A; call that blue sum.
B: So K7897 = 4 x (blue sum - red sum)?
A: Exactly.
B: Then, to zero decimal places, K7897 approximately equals -12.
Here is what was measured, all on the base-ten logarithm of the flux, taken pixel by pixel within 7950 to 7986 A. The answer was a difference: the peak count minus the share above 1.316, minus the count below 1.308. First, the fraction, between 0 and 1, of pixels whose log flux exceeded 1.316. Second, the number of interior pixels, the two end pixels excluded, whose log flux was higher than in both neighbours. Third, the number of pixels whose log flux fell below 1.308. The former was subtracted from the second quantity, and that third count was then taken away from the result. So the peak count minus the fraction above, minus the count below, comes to 2.0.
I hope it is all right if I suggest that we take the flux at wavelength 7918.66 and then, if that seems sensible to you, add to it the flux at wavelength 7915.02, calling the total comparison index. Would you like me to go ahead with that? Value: 41.2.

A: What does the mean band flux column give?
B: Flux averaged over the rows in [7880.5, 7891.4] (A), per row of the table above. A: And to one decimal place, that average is 20.7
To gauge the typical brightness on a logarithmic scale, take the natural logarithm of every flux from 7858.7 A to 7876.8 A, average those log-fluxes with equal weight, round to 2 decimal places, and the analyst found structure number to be 3.01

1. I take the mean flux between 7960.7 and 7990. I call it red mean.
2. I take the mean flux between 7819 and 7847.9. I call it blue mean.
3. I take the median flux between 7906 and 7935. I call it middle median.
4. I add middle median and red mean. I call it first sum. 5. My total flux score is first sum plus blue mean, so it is 61.6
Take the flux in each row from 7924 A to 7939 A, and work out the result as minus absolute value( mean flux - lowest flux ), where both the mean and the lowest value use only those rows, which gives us -0.32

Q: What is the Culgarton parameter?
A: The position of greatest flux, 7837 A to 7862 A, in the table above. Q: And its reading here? 7860.53 A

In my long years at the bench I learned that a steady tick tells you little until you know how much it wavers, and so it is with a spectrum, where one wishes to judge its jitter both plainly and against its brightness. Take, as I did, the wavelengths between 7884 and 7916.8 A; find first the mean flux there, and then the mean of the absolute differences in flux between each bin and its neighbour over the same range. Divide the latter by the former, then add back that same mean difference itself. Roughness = 0.20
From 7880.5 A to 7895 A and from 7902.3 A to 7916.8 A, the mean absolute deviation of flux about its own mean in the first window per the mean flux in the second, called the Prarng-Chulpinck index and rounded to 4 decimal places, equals 0.0084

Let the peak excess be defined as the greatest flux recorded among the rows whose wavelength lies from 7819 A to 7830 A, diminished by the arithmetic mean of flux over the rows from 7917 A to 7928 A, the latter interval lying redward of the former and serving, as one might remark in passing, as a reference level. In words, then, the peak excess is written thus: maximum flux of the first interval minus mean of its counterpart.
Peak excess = -0.7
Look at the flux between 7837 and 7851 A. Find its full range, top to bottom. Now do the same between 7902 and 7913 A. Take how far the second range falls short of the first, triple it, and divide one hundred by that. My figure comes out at 93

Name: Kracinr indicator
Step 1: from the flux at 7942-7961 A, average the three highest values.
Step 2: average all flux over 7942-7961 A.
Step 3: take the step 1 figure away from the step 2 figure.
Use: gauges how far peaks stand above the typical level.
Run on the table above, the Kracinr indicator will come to -0.31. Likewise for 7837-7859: -0.21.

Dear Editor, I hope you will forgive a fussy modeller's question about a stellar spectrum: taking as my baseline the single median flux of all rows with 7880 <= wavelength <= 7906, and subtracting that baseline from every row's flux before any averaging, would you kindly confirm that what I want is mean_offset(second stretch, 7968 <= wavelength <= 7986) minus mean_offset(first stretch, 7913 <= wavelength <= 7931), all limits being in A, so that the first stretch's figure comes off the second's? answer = 0.57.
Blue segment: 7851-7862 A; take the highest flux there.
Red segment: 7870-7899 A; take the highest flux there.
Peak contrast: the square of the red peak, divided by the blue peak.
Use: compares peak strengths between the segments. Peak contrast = 21.6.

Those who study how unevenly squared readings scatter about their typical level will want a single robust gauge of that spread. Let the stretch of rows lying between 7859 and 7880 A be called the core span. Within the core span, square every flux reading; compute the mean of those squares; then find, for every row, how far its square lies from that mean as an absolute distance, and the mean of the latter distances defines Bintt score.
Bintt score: 5.0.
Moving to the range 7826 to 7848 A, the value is 11.9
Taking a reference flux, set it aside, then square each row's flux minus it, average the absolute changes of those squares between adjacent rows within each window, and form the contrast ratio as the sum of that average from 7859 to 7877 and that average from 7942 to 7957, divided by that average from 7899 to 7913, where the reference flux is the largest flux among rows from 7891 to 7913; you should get 5.0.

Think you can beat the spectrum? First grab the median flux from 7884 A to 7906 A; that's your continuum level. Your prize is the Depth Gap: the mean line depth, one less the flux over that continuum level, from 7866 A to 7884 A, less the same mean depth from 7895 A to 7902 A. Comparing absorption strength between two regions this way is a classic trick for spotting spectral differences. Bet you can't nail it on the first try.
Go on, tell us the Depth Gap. 0.020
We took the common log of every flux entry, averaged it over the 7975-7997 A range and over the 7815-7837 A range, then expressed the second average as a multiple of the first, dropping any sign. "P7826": 0.978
